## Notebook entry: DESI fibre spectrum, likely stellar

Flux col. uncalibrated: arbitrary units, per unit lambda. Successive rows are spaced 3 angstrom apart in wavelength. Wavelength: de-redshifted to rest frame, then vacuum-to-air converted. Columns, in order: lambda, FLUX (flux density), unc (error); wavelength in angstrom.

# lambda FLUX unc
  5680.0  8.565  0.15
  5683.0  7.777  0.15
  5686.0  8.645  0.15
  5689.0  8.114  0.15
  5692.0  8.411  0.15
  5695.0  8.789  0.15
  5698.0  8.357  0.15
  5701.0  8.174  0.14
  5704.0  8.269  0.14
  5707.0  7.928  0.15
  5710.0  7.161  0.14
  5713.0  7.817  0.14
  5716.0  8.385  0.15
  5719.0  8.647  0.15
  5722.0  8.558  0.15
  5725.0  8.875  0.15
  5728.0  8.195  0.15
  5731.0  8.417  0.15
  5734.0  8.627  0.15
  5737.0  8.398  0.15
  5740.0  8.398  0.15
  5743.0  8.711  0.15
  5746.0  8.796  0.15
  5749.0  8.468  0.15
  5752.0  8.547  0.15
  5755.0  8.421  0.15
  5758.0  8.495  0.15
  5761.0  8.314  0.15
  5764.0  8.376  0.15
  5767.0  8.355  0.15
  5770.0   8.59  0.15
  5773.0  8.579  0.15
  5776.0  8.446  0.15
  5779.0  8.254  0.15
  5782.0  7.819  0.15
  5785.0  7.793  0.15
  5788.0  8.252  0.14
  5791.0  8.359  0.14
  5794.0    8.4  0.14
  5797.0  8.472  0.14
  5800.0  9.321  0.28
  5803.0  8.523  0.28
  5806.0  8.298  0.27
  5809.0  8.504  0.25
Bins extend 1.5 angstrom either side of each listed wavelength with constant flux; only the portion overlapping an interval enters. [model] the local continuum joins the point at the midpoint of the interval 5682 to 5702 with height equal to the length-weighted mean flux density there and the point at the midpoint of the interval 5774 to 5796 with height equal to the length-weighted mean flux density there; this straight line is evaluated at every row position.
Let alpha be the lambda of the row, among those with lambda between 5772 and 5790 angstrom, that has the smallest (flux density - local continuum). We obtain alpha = 5785.0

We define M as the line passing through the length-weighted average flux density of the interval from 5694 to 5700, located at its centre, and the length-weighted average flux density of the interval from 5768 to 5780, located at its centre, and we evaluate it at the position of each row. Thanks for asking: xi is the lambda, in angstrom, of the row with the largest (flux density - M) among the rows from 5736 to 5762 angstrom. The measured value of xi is 5746.0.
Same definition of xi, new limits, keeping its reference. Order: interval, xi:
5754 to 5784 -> 5770.0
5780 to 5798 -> 5797.0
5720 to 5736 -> 5725.0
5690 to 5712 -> 5695.0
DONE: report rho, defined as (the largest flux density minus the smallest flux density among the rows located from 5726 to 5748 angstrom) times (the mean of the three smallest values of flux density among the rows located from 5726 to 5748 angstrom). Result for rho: 5.0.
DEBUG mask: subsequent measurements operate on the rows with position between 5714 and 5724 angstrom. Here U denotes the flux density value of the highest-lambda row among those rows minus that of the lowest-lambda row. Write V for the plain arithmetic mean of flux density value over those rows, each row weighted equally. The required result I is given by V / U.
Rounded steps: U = 0.17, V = 8.53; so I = 49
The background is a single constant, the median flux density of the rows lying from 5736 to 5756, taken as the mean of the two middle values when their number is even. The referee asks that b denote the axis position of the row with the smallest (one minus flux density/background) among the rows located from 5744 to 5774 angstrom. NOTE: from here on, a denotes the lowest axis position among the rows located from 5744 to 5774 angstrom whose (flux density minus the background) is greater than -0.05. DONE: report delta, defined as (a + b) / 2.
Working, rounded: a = 5746.0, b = 5746.0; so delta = 5746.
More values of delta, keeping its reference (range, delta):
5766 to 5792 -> 5770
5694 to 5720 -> 5695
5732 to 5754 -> 5740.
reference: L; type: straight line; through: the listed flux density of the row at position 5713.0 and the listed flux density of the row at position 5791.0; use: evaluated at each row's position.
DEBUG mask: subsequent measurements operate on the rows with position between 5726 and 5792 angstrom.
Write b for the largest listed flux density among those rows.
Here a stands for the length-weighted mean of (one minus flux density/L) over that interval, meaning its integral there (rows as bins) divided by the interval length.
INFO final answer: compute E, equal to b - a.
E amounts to 8.83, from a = -0.032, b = 8.796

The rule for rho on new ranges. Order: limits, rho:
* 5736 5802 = 12.2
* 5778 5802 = 12.2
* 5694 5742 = 13.1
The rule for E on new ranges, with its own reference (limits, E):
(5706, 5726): 8.92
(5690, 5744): 8.94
